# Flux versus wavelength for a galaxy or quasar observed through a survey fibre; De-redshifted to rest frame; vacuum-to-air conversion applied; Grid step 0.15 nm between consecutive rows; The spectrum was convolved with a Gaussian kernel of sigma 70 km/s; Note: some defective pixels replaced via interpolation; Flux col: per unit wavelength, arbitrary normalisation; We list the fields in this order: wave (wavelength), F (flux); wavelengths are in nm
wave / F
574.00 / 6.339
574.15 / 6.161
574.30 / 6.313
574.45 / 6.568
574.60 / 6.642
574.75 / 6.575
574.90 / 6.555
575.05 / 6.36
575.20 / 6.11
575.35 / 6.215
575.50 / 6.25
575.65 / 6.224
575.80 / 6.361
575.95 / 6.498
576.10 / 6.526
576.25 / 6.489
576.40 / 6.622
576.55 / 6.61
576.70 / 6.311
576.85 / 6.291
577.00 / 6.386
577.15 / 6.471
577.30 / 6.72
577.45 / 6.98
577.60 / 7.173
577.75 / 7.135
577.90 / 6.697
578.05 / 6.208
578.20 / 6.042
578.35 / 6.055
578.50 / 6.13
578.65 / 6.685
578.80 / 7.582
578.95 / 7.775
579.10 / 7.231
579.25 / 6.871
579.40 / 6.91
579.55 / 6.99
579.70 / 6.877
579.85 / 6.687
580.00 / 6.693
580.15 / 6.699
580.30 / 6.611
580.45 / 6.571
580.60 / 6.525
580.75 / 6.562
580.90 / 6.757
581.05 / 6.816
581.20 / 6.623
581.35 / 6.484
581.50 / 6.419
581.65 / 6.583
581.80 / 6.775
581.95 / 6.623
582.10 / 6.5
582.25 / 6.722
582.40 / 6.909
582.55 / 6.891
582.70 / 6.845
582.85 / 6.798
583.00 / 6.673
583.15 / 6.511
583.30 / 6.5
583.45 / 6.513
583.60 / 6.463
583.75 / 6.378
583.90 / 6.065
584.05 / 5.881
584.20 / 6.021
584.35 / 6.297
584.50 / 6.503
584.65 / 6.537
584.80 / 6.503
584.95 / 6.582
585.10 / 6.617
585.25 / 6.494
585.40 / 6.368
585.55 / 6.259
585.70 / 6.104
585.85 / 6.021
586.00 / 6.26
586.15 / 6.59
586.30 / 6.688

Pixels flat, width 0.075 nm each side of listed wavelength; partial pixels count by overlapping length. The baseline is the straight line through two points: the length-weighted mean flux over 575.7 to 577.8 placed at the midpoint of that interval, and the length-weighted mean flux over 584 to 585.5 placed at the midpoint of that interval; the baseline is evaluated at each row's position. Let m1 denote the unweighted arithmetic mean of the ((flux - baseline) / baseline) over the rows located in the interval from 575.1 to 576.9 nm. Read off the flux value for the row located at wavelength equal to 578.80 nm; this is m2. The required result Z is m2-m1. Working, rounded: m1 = -0.037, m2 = 7.582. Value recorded 7.62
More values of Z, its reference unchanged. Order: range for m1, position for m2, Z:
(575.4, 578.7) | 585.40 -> 6.38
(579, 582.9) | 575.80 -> 6.32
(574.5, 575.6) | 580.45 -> 6.61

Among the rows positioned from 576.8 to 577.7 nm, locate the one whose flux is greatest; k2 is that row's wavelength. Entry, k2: 577.60 nm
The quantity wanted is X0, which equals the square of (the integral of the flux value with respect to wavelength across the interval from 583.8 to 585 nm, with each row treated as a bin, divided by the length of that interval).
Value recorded 39.6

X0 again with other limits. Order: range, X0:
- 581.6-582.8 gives 45.4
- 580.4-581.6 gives 43.5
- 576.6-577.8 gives 44.5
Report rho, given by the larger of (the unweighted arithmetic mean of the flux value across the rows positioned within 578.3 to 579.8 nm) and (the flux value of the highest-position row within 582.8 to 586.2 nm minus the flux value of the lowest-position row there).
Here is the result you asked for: 6.91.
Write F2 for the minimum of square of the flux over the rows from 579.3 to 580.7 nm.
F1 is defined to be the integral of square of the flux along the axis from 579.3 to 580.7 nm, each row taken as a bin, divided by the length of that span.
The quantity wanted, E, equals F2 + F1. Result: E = 88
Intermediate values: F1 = 45.3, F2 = 42.6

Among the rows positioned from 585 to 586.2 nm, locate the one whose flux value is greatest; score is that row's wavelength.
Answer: 585.10 nm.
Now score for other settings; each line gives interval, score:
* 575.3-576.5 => 576.40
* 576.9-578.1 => 577.60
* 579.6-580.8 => 579.70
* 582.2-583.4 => 582.40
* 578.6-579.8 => 578.95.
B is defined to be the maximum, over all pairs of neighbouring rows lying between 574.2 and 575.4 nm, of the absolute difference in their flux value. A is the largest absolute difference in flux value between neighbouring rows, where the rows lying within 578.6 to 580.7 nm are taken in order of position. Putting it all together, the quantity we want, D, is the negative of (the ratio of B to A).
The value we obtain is -0.3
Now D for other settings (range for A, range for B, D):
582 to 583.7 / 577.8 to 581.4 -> -4.0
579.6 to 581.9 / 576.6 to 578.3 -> -2.5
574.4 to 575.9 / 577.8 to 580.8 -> -3.6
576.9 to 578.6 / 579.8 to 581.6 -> -0.4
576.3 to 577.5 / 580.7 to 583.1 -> -0.7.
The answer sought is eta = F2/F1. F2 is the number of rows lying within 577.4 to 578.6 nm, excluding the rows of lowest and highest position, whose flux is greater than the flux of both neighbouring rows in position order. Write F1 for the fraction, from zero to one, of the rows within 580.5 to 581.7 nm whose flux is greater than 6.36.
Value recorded 1.0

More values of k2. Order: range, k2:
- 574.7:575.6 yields 574.75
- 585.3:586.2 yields 586.15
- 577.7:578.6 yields 577.75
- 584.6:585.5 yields 585.10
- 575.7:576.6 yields 576.40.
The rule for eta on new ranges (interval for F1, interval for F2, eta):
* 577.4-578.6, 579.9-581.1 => 2.0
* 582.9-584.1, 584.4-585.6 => 2.7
